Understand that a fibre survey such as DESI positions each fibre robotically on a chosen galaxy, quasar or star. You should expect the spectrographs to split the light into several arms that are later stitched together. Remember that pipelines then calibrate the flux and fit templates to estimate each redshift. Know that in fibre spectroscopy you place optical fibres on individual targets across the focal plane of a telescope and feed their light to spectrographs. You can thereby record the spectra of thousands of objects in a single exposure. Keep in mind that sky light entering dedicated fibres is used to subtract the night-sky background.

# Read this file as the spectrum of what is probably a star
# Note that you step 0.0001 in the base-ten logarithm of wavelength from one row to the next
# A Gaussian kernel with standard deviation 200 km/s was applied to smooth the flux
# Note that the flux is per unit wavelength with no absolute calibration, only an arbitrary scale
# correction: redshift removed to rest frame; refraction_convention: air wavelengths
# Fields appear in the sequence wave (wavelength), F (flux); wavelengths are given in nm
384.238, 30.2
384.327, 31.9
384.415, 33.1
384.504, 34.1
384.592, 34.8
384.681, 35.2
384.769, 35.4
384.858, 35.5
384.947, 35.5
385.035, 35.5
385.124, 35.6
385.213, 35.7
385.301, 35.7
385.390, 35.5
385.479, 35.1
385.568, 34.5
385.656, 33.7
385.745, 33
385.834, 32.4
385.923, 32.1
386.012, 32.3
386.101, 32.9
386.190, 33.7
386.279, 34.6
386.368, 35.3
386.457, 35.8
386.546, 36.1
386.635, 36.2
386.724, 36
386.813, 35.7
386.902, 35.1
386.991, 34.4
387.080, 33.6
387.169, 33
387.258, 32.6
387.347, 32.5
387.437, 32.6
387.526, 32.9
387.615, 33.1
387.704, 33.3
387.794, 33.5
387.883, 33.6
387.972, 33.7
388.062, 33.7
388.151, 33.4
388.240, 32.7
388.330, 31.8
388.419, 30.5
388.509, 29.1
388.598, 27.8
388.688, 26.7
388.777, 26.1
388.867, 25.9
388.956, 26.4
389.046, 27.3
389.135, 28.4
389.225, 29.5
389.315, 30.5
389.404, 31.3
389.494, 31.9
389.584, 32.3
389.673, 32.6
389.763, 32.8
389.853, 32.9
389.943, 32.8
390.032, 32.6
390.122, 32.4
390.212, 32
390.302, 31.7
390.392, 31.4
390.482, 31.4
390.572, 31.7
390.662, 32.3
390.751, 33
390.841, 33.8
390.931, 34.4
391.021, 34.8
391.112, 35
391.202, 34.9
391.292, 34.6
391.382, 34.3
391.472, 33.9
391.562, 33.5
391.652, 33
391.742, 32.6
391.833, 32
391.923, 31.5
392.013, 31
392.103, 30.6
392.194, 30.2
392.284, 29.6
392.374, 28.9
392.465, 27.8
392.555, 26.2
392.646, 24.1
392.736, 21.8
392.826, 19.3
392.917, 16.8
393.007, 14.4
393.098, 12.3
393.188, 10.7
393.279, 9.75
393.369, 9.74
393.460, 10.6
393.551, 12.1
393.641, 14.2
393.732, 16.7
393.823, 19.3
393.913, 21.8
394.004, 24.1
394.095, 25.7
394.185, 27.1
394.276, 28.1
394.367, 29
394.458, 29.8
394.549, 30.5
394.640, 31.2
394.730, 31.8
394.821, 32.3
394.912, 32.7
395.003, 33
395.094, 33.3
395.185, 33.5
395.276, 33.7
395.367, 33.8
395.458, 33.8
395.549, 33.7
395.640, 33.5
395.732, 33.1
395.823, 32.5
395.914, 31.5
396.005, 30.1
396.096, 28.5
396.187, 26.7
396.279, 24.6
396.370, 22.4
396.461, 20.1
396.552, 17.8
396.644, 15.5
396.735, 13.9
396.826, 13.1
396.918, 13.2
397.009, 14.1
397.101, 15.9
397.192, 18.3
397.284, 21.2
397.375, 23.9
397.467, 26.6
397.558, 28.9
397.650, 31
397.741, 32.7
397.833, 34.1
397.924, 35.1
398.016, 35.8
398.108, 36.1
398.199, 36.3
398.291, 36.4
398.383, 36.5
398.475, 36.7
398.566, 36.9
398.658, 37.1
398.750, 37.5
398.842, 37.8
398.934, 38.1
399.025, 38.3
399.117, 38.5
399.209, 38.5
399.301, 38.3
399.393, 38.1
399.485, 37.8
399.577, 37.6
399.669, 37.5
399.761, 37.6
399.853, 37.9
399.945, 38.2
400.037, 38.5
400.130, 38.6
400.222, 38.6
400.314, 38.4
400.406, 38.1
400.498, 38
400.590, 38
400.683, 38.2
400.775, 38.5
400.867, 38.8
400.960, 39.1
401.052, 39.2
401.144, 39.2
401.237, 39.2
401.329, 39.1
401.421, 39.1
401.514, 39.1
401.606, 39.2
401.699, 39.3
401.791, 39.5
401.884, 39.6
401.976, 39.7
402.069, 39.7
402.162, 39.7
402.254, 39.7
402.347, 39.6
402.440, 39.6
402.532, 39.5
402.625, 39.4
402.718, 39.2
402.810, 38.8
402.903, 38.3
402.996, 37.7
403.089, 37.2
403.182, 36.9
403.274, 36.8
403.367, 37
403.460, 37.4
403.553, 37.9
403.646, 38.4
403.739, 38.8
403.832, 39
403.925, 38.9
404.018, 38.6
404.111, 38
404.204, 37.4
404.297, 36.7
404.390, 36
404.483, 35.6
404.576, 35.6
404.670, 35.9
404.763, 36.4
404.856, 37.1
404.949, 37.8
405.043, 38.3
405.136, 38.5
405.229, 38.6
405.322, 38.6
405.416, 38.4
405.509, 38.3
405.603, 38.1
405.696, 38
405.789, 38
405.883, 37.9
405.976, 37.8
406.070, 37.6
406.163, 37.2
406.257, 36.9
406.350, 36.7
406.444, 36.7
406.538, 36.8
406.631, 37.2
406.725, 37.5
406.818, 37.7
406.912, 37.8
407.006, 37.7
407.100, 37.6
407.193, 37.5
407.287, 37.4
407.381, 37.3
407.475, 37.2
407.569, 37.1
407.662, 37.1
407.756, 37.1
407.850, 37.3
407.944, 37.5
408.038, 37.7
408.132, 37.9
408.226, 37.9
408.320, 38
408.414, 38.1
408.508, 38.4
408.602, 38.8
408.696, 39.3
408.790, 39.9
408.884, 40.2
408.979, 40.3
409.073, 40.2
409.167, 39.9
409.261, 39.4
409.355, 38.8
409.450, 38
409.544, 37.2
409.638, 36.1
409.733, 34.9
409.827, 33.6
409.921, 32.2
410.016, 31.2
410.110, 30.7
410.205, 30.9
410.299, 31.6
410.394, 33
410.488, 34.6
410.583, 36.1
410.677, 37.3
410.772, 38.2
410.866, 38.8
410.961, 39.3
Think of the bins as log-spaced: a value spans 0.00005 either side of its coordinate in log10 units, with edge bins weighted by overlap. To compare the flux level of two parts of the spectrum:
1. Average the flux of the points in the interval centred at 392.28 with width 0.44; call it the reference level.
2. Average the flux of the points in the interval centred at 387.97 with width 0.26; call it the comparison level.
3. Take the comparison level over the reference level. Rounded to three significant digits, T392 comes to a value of 1.14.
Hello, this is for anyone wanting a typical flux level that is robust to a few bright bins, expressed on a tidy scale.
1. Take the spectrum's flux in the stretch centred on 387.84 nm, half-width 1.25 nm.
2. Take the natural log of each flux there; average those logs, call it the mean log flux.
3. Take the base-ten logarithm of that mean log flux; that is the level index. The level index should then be 0.539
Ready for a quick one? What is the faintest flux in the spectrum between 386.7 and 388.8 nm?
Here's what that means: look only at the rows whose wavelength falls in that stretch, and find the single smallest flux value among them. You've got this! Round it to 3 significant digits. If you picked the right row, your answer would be 26.1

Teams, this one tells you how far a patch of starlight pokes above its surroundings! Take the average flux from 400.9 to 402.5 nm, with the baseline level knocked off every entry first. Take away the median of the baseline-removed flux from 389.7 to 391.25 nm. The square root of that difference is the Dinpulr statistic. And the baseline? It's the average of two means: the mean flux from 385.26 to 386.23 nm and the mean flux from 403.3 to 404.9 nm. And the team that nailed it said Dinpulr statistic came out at 2.57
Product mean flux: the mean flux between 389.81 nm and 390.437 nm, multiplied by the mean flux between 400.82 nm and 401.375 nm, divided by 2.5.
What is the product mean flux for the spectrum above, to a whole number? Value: 505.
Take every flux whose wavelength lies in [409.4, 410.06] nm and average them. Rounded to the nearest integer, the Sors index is 35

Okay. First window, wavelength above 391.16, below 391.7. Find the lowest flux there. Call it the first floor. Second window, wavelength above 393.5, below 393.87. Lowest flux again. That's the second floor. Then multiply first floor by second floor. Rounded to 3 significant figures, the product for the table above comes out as 399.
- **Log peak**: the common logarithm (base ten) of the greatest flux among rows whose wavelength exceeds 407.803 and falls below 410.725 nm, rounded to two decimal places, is 1.61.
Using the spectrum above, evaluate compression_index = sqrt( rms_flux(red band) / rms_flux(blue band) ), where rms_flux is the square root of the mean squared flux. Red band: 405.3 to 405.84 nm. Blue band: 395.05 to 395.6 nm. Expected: 1.07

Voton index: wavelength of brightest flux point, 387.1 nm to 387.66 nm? 387.615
